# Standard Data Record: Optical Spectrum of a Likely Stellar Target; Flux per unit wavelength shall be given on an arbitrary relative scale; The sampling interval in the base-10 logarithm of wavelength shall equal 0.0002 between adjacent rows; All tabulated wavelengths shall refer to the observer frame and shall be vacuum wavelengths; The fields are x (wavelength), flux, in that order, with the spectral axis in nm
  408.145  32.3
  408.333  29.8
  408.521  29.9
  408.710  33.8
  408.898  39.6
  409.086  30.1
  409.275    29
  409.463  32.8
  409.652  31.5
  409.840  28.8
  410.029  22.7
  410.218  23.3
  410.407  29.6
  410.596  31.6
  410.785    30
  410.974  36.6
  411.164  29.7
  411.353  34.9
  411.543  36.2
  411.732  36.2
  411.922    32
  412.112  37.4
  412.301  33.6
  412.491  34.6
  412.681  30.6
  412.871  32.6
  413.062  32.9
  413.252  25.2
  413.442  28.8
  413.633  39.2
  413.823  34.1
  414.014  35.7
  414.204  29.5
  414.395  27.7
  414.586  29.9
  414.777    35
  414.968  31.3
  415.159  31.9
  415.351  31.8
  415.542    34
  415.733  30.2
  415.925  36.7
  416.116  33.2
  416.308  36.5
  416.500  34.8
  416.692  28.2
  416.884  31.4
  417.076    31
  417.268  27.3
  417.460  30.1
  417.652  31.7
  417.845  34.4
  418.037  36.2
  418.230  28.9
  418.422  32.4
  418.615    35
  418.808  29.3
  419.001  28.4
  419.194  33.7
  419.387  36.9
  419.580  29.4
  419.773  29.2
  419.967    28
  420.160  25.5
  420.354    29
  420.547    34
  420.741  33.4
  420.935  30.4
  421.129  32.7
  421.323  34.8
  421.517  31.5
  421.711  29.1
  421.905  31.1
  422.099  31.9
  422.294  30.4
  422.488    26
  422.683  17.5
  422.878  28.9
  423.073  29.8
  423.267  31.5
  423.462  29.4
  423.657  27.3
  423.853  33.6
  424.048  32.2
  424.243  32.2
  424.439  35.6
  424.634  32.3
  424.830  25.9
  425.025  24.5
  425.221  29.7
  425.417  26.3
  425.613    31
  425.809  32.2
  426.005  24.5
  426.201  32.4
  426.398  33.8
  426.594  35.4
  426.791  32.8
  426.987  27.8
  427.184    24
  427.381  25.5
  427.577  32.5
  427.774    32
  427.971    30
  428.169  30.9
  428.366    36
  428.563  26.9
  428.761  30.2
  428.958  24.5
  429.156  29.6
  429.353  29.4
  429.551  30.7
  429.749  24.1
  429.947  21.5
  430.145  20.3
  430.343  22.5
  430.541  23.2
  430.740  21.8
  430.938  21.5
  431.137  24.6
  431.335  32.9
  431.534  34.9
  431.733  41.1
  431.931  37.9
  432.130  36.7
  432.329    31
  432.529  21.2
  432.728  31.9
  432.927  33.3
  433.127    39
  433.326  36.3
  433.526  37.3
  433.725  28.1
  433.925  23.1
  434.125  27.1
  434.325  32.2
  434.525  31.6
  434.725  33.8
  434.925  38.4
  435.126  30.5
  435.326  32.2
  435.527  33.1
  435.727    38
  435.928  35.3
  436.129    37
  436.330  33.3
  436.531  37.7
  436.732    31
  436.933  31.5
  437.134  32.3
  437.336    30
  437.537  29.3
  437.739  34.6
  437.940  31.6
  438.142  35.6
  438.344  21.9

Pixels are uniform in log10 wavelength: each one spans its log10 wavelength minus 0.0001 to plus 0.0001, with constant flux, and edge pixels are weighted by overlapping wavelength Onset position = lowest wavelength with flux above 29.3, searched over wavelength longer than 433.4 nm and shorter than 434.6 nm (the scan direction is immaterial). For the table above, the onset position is 433.526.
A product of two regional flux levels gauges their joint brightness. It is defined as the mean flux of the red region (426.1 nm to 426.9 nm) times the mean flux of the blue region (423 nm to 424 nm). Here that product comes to 1019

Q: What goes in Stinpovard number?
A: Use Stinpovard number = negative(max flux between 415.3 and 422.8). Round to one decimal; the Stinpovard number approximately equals -36.9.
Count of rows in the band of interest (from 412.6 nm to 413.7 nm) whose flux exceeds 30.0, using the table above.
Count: 4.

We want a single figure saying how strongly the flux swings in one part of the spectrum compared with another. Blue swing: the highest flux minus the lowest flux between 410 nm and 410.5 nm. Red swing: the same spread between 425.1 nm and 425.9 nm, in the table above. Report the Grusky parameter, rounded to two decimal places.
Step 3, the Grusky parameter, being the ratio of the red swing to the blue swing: 0.86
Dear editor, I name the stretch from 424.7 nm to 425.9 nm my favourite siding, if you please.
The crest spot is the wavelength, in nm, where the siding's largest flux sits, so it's 425.809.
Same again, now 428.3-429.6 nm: 428.366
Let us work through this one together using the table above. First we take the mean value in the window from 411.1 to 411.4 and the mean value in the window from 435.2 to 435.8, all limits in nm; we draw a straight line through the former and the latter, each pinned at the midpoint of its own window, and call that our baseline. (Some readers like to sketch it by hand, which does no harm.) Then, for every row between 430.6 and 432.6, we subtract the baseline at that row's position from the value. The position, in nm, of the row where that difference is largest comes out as 431.733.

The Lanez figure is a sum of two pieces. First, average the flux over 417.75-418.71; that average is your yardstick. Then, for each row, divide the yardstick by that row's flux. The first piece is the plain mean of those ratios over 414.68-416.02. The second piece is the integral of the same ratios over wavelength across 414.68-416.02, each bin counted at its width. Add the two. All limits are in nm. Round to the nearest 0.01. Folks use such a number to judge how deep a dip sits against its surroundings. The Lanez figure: 2.38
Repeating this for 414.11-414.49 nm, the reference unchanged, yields 1.61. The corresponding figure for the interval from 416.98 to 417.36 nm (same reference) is 1.59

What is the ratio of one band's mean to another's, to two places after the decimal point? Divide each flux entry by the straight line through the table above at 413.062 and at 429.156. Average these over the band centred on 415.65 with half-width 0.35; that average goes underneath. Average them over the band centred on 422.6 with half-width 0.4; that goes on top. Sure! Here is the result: 0.81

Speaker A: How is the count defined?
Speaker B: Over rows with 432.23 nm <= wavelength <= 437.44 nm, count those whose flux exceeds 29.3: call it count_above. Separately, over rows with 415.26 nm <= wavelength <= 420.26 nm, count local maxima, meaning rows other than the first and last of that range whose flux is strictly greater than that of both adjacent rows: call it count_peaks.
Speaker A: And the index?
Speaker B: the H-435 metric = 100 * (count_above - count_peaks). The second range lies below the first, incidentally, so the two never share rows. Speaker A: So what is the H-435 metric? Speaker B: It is 1500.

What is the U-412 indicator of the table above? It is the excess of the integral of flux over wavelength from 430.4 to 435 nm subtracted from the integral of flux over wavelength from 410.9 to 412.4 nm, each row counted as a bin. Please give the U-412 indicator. -91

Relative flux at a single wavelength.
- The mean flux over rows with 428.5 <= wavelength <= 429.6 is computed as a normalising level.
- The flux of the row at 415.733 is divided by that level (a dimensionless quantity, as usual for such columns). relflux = 1.06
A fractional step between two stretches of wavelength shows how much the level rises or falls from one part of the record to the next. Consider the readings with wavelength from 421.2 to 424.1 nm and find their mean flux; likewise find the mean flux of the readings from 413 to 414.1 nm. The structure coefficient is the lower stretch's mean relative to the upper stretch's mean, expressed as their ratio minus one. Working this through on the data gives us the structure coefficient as 0.10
